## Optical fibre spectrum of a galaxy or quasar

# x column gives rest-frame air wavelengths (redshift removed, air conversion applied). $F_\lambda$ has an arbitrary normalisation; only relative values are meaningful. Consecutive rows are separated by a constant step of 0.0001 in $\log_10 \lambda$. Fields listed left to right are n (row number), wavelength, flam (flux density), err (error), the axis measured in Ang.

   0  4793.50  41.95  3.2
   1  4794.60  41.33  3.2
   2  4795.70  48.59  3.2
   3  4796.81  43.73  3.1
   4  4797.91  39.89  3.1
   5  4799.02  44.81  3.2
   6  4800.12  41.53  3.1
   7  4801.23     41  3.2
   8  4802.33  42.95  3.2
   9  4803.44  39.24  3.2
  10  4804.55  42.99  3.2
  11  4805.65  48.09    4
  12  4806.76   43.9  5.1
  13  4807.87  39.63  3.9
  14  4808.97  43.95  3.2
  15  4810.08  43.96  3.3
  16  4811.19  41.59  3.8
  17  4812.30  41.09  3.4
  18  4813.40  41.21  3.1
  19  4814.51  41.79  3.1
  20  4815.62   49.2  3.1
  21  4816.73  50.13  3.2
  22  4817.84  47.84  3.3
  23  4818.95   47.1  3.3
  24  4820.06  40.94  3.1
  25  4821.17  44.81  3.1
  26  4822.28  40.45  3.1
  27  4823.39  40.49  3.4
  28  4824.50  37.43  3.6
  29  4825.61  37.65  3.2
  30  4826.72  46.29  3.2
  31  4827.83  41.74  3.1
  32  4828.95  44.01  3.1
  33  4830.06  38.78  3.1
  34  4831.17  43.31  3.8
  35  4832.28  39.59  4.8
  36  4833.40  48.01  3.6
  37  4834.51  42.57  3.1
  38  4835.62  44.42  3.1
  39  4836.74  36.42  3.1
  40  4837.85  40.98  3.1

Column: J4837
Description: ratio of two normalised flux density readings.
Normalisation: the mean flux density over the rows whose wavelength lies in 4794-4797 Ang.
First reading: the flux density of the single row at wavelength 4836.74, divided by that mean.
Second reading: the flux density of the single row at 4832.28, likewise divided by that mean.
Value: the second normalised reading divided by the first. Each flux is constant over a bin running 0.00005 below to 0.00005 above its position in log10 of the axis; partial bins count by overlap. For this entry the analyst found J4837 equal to 1.09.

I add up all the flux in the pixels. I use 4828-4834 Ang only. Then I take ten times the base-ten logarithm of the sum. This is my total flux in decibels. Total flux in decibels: 23.3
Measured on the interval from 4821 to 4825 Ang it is 22.1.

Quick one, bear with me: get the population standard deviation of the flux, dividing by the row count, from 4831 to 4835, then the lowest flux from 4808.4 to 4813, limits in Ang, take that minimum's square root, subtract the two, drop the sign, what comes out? 3.4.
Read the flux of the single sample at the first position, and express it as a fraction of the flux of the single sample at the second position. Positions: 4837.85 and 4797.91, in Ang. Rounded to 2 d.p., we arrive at 1.03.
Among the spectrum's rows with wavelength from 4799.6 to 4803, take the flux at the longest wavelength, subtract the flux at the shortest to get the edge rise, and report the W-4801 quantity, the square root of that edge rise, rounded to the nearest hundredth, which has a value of 1.19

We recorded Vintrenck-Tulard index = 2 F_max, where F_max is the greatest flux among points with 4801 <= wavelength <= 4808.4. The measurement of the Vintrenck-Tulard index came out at 96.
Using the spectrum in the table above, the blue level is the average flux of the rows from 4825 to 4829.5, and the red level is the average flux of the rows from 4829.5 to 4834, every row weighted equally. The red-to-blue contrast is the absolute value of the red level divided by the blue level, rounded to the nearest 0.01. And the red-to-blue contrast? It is 1.00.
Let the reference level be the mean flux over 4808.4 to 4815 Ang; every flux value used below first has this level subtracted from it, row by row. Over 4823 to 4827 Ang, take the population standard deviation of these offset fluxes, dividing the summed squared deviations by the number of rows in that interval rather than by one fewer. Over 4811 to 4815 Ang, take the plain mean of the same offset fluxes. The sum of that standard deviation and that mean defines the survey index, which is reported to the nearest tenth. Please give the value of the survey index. 2.7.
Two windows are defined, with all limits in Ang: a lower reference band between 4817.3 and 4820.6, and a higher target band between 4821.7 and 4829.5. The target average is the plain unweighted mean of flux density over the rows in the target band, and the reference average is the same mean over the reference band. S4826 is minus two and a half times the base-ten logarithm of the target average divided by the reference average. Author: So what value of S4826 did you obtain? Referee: 0.10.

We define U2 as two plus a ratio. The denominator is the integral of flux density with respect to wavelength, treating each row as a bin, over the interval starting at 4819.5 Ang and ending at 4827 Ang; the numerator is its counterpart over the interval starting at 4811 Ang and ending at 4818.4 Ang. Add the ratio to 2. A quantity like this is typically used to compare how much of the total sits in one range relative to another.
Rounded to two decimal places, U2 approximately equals 3.08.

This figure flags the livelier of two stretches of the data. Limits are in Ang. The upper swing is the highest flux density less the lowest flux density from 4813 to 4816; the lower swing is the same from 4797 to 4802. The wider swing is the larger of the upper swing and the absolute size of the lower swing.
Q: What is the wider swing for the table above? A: 8.0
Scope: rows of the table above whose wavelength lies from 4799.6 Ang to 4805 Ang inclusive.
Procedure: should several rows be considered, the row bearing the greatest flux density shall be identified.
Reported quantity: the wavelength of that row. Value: 4804.55 Ang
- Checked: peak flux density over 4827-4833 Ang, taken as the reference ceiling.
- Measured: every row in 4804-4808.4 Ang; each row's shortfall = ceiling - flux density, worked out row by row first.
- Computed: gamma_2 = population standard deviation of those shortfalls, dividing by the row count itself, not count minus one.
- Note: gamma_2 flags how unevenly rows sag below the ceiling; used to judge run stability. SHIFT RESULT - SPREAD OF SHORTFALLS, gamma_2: 3.02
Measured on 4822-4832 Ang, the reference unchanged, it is 2.83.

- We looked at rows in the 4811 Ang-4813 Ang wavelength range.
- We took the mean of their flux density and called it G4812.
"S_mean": 41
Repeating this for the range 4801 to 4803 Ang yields 42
